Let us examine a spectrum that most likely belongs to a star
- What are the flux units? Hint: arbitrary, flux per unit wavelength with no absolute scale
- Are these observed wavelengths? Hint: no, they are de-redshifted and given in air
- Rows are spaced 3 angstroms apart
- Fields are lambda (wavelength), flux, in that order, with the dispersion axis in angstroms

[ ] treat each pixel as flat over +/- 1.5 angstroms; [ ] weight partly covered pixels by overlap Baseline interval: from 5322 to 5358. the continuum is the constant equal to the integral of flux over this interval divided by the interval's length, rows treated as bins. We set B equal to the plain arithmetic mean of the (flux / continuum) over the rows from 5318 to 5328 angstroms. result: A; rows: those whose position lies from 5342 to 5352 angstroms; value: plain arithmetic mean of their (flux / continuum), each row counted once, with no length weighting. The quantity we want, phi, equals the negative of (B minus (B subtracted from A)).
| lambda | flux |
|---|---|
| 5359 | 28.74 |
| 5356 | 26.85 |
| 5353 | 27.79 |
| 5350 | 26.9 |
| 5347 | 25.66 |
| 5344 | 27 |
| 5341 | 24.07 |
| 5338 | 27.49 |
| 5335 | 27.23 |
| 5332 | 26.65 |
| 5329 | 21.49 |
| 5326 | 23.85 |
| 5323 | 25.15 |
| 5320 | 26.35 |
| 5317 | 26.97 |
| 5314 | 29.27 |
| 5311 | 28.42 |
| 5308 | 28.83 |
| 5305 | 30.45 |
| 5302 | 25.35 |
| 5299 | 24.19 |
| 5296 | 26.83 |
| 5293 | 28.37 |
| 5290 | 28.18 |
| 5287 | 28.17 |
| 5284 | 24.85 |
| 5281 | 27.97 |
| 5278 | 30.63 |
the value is -0.92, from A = 1.02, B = 0.97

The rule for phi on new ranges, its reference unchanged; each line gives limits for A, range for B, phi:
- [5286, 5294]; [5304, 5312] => -1.17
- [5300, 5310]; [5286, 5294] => -1.09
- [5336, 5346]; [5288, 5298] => -1.14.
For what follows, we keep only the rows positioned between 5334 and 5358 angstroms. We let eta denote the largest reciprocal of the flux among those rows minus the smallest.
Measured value 0.006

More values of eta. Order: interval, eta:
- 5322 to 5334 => 0.009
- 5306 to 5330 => 0.012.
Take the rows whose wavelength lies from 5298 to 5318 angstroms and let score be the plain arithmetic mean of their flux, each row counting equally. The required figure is 27.6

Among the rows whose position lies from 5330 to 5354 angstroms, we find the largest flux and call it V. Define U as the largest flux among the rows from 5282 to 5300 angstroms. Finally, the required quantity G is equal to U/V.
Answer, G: 1.02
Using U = 28.37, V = 27.79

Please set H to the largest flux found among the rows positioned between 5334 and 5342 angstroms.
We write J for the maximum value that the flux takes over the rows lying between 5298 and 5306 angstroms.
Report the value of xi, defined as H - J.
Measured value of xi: -3.0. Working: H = 27.49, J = 30.45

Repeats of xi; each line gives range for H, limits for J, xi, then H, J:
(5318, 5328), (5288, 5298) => -2.0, 26.35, 28.37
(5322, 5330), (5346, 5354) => -2.6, 25.15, 27.79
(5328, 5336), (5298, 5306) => -3.2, 27.23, 30.45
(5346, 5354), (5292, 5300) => -0.6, 27.79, 28.37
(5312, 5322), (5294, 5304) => 2.4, 29.27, 26.83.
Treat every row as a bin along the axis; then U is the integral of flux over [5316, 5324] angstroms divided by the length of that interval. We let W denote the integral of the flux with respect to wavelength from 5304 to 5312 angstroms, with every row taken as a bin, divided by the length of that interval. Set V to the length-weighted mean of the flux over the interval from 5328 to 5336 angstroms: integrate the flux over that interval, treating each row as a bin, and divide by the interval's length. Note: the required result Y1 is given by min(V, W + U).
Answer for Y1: 25.2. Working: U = 26.17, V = 25.2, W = 29.2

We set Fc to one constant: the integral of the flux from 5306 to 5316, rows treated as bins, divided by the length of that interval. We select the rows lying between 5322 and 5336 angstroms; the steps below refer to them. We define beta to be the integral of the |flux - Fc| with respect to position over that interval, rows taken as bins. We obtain 57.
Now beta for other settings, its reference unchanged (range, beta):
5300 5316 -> 21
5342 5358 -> 32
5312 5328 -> 44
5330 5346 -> 40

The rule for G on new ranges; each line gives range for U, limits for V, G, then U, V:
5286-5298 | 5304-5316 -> 0.93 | 28.37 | 30.45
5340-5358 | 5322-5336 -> 1.02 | 27.79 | 27.23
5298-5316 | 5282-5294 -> 1.07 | 30.45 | 28.37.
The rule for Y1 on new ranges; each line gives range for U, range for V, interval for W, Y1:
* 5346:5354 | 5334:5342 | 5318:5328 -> 26.3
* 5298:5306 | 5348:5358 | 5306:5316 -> 27.2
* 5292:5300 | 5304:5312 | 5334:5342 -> 29.2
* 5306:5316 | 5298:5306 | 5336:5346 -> 26.6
